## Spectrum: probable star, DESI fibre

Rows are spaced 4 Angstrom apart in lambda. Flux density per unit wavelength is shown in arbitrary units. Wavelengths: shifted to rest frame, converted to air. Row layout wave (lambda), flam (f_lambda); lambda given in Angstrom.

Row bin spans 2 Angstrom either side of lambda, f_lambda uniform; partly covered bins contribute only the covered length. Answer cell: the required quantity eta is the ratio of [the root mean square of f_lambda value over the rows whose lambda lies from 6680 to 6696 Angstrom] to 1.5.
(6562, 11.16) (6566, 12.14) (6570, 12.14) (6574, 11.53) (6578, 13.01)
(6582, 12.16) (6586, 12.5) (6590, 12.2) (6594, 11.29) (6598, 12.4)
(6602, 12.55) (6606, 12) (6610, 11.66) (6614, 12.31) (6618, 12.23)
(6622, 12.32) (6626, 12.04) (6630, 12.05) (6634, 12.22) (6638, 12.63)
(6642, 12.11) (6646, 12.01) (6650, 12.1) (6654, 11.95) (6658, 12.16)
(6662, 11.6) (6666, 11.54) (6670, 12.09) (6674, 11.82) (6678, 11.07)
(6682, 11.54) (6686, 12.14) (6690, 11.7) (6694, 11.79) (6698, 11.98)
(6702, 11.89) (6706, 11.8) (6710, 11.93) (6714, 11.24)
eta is 7.86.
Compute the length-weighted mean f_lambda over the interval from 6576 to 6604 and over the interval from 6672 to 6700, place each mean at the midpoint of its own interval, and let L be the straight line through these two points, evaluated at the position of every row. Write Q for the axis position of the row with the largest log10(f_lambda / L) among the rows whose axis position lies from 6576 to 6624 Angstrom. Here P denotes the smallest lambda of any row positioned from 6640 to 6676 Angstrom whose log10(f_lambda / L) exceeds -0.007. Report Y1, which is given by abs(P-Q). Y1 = 64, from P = 6642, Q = 6578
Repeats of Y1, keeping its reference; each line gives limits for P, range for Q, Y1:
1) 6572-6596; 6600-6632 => 24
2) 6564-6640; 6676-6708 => 108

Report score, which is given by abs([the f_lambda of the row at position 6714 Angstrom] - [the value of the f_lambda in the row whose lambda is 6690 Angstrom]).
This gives 0.46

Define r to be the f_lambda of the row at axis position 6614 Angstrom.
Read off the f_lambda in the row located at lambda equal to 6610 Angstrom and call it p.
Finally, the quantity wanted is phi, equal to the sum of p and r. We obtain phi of 24.0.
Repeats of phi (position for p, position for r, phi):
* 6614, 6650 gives 24.4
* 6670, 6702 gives 24.0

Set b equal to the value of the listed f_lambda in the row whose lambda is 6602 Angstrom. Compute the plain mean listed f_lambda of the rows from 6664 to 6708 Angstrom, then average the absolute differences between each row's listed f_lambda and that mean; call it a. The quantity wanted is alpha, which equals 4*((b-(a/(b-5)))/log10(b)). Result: 45.6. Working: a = 0.22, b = 12.55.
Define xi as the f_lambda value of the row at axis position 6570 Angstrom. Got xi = 12.14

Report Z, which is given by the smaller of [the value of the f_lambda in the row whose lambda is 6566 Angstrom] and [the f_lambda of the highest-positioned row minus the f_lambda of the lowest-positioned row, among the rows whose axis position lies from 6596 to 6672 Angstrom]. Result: -0.31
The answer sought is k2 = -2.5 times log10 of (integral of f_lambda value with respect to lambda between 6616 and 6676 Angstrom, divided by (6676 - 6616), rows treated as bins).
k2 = -2.703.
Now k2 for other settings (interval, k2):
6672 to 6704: -2.674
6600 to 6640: -2.716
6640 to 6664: -2.697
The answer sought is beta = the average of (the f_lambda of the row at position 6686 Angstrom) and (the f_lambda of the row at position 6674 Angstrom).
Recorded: 12.0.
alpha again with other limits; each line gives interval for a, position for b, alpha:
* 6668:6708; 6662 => 43.5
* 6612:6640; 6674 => 44.0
